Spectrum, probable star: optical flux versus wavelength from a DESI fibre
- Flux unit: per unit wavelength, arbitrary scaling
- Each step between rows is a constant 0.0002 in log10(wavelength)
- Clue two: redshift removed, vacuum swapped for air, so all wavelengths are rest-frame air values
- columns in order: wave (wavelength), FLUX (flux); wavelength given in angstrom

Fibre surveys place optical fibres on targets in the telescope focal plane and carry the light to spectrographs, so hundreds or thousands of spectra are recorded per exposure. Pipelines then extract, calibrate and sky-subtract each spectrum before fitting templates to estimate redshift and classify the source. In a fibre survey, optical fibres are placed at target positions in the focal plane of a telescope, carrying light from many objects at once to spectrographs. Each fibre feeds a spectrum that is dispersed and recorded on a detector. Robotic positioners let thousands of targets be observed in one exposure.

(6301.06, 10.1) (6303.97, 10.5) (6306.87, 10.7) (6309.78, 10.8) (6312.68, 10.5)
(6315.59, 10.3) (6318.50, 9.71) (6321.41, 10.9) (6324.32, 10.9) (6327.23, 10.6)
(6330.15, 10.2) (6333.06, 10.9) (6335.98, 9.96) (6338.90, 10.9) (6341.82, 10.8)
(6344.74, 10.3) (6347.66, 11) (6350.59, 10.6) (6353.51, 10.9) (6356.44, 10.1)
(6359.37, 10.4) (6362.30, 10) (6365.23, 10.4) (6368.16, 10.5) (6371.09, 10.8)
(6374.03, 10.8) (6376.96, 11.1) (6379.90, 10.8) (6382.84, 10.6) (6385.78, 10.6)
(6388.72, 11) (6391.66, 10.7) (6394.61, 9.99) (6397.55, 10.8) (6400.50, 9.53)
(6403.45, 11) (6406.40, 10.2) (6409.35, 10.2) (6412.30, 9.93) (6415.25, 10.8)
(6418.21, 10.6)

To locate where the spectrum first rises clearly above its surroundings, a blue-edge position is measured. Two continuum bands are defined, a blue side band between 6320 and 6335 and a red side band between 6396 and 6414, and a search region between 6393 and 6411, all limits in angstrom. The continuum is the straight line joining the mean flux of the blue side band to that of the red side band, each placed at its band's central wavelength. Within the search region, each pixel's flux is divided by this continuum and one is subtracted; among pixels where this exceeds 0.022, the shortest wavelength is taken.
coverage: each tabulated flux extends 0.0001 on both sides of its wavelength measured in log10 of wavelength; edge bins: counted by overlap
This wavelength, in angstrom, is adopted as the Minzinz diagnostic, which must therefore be 6397.55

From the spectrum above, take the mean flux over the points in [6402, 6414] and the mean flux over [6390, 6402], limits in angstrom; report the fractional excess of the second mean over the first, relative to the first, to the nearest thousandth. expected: -0.008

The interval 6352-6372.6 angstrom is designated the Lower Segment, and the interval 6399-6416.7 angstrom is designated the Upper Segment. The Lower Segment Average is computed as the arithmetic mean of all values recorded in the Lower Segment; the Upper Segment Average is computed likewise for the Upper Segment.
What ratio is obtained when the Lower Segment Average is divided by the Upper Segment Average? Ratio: 1.02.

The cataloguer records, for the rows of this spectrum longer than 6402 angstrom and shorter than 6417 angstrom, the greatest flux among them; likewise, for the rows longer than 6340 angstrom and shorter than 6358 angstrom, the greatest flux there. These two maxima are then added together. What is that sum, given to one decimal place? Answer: 22.0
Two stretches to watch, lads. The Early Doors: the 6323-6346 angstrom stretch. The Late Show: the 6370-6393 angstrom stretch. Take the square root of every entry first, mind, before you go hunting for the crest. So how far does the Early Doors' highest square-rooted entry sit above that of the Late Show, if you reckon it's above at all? -0.030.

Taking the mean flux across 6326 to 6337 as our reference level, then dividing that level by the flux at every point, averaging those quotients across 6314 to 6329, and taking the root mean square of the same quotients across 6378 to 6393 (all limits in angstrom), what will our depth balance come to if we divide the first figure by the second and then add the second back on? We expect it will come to 2.00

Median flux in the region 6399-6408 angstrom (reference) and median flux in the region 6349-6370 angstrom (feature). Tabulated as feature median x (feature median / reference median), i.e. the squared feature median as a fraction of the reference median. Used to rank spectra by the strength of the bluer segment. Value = 10.6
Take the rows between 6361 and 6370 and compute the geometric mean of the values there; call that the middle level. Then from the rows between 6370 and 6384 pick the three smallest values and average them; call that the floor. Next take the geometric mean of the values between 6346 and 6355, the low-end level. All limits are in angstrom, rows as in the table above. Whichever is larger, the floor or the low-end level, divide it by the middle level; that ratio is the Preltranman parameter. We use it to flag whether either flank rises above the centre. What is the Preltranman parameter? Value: 1.05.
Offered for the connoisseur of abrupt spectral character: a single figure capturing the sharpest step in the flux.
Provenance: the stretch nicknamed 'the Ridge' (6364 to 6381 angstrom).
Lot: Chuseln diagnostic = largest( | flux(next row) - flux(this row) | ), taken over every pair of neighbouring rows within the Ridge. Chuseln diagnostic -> 0.30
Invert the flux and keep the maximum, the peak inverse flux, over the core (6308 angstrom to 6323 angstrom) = 0.103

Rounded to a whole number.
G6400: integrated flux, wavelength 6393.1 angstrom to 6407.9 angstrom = 152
